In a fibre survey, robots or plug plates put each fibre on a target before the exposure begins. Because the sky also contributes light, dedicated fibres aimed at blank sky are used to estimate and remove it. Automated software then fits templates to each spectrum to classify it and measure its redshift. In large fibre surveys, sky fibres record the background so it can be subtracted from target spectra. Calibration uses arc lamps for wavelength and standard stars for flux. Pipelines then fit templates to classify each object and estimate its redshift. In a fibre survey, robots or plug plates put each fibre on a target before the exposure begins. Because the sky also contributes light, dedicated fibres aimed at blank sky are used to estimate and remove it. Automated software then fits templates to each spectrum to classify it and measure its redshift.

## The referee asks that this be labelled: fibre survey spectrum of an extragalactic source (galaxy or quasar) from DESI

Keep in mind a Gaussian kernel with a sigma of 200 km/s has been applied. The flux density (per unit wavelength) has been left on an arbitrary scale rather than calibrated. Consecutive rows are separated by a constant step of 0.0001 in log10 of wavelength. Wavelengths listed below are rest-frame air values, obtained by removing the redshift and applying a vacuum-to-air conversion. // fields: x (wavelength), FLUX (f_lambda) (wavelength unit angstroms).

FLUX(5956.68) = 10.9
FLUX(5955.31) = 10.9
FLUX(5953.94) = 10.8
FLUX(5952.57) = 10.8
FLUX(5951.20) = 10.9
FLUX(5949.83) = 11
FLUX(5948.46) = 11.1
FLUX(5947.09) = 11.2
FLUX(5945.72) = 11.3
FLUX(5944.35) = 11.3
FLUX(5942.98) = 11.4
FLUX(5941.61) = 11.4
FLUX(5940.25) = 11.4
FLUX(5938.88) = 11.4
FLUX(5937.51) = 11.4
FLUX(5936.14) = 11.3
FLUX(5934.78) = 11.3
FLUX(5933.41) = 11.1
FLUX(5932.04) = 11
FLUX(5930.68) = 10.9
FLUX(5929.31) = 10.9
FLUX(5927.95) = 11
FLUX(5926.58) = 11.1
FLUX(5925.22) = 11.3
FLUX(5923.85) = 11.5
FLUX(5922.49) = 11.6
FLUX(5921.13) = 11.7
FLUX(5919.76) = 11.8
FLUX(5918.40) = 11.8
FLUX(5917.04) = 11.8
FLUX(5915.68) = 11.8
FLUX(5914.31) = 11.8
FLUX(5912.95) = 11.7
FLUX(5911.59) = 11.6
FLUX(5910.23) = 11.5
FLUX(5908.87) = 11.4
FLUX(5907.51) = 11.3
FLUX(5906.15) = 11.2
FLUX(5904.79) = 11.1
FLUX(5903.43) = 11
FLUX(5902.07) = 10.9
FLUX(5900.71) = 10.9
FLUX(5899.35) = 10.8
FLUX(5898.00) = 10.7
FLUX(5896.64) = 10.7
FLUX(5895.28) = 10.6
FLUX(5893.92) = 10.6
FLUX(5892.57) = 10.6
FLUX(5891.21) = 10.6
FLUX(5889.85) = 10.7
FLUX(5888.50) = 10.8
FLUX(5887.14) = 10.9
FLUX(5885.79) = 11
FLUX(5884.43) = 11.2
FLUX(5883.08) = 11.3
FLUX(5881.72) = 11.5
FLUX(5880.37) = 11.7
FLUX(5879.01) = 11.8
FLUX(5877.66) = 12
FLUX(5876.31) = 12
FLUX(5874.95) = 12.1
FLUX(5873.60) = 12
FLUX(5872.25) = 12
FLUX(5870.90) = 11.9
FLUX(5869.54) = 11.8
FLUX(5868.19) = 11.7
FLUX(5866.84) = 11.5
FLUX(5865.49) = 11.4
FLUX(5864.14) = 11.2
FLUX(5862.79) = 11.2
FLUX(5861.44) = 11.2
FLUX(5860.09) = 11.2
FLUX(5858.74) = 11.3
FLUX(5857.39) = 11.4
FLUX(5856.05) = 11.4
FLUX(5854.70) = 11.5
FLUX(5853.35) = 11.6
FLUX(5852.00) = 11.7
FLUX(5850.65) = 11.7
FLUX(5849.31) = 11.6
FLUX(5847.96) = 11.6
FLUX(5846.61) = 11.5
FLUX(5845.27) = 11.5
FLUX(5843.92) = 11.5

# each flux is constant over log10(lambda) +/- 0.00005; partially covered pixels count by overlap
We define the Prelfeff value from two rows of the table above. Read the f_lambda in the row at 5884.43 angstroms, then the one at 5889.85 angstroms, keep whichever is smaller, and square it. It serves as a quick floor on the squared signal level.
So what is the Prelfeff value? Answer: 114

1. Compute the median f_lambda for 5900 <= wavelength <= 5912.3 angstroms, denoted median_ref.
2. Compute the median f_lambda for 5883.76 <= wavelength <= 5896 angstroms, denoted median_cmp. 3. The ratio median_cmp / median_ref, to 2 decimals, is 0.96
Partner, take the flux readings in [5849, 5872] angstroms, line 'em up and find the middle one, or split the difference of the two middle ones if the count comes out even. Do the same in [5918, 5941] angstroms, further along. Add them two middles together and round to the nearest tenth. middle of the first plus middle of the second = 22.8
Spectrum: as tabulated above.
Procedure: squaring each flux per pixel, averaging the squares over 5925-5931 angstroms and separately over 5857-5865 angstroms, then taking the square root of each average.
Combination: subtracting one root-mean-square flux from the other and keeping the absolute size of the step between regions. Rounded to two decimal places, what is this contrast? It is 0.21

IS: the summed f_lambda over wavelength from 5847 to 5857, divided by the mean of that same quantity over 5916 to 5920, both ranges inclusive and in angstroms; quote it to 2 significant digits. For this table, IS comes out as 6.9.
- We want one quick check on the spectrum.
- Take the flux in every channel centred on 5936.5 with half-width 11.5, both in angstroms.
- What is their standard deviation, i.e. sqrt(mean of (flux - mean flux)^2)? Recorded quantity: 0.18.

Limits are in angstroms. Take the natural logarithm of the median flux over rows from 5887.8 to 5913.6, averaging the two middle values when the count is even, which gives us 2.39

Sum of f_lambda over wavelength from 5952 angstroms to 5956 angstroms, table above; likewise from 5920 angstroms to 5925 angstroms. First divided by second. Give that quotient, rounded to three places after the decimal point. 0.934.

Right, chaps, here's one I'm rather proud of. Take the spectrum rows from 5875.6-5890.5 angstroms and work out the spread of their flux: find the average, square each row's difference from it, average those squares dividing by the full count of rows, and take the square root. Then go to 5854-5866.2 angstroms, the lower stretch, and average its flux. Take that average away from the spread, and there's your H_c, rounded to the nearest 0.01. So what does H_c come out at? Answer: -10.86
